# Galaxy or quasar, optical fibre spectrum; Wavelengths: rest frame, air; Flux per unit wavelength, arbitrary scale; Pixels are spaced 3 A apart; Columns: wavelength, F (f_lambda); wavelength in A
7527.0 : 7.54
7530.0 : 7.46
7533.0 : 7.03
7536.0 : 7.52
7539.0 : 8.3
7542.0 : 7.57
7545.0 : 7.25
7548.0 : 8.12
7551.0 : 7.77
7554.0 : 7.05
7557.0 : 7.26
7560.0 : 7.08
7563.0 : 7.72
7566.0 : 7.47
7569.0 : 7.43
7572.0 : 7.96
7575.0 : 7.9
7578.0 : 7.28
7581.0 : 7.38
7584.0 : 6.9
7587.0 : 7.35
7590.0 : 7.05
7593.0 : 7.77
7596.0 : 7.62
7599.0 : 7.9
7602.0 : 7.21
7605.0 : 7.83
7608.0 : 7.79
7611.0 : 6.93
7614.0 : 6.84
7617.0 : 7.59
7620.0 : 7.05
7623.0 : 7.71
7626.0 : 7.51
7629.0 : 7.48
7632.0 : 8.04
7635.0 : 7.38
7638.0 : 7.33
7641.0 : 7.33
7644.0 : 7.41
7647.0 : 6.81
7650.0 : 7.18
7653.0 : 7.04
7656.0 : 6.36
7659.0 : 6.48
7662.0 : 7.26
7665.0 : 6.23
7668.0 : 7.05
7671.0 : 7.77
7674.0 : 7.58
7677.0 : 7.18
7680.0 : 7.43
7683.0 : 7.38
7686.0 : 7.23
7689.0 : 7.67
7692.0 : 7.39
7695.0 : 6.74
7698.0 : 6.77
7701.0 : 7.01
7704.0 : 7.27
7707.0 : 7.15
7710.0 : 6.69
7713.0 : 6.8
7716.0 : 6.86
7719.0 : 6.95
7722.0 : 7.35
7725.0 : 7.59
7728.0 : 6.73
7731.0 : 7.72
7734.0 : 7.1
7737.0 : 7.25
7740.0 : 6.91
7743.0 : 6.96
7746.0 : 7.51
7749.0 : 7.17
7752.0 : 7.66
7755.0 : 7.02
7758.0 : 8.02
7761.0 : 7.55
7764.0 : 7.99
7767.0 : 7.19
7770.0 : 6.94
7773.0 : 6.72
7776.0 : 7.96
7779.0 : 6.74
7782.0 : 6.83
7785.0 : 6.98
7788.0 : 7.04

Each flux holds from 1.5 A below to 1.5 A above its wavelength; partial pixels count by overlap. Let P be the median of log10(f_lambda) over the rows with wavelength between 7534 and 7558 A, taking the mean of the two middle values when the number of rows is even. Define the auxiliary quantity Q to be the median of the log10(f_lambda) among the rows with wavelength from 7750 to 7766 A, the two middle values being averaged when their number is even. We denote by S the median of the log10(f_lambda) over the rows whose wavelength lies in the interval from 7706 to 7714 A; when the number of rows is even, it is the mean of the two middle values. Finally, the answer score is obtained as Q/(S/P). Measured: 0.93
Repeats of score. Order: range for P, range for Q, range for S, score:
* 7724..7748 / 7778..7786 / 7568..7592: 0.82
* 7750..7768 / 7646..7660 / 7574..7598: 0.85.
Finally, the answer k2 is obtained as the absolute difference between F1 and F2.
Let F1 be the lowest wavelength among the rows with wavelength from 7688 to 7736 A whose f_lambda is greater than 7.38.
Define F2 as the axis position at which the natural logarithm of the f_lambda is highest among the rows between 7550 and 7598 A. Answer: 117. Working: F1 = 7689.0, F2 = 7572.0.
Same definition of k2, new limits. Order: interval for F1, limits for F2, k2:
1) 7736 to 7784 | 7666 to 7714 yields 75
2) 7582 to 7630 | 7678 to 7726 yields 96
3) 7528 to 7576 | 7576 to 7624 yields 69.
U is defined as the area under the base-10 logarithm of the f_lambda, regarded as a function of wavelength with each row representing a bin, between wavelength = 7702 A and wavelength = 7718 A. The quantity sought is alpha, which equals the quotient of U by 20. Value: 0.67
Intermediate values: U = 13.5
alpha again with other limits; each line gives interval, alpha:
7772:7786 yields 0.59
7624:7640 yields 0.70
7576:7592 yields 0.69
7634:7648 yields 0.60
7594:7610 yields 0.71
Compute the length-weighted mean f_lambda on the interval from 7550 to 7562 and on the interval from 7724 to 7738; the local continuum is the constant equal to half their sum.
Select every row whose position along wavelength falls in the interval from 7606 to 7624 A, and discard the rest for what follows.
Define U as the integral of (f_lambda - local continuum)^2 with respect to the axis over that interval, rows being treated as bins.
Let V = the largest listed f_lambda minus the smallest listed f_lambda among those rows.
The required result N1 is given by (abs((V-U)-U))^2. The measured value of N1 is 21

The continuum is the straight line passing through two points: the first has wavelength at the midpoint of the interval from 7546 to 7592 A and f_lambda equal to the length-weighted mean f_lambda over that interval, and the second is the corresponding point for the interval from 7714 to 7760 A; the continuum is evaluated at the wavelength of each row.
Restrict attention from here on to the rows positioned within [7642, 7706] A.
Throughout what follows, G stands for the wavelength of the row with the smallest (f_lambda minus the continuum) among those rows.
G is 7665.0 A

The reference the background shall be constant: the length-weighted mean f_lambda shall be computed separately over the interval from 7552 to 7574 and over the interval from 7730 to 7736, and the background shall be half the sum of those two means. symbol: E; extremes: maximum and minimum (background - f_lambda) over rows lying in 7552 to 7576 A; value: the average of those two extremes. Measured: -0.10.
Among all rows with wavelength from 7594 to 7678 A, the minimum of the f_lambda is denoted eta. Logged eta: 6.23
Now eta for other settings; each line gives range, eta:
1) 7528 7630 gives 6.84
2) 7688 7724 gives 6.69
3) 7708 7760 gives 6.69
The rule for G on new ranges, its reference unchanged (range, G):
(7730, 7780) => 7773.0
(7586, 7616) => 7614.0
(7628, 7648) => 7647.0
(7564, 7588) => 7584.0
